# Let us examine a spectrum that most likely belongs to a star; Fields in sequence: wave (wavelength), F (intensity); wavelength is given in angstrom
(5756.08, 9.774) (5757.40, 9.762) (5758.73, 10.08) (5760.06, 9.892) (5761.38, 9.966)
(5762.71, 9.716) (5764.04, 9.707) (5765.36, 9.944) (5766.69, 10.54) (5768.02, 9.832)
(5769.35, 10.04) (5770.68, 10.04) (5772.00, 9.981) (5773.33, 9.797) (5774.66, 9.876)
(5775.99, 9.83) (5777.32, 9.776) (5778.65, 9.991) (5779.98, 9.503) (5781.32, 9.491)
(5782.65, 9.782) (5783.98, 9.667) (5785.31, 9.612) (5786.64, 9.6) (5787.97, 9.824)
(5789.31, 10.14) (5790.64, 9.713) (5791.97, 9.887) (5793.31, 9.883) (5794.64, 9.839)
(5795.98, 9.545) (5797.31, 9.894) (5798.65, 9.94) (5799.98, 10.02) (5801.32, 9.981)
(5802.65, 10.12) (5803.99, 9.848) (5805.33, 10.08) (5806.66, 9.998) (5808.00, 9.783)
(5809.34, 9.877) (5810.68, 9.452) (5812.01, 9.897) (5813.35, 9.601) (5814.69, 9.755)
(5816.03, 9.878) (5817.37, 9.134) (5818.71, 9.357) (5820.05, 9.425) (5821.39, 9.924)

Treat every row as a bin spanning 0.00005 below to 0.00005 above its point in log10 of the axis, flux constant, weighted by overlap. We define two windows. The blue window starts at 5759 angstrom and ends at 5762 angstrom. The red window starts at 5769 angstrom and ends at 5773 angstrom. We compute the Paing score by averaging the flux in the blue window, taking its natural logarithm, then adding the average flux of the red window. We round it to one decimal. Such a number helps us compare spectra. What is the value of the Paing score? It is 12.3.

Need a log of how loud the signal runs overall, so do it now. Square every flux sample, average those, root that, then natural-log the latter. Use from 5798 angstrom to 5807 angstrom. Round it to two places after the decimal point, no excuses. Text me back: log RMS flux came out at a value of 2.30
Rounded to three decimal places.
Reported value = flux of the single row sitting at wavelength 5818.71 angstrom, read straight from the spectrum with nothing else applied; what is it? 9.357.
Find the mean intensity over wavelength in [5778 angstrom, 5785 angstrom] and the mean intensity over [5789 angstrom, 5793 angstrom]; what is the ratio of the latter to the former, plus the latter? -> 10.9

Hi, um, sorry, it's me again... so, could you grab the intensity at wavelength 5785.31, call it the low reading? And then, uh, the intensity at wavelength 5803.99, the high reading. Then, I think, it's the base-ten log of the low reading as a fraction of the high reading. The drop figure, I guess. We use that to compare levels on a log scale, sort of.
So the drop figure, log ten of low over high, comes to -0.011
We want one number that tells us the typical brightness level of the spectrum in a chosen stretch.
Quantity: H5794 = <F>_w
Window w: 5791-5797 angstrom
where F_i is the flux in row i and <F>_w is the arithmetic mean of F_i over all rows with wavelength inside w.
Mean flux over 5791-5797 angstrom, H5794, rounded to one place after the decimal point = 9.8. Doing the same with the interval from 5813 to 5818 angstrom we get 9.6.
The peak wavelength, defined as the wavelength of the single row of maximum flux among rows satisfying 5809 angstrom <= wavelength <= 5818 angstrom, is 5812.01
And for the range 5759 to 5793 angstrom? 5766.69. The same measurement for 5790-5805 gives 5802.65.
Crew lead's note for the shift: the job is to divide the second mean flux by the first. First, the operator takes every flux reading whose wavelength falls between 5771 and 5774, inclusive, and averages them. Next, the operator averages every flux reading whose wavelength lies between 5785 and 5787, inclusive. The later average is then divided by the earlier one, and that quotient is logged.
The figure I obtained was 0.97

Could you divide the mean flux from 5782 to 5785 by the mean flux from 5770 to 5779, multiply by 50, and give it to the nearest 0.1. 49.1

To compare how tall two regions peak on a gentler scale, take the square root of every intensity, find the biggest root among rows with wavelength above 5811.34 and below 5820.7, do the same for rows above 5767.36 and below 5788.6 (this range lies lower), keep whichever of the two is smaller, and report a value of 3.15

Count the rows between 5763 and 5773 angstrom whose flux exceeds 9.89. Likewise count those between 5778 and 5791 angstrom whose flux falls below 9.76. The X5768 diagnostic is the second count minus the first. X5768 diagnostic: 1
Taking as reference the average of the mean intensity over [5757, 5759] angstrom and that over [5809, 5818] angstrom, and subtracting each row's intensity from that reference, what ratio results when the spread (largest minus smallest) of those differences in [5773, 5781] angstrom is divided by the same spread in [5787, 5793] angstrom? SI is 1.14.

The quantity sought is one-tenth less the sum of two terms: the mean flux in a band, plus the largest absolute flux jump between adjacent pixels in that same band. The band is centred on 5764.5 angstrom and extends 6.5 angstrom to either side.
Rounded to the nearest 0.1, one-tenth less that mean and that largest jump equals -10.6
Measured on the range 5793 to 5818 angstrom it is -10.5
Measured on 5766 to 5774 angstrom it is -10.6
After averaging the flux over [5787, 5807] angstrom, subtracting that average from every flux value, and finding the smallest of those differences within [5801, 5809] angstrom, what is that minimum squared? 0.02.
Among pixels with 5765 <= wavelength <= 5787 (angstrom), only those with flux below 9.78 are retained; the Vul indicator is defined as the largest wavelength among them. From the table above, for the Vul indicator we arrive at 5786.64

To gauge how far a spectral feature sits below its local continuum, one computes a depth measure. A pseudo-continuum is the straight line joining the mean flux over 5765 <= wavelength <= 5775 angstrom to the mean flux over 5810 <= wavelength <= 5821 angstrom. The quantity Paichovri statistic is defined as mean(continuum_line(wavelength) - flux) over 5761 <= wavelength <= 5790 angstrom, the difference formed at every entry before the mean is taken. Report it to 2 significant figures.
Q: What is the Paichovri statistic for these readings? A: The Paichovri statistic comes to 0.11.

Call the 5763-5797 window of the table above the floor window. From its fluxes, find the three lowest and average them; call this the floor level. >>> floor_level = 9.51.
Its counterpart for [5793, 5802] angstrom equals 9.76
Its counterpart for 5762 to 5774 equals 9.74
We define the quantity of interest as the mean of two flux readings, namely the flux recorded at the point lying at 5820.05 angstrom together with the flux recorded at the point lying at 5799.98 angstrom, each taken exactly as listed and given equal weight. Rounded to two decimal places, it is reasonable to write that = 9.72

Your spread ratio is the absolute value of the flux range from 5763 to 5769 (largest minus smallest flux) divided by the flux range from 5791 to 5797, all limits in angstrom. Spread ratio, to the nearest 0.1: 2.4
